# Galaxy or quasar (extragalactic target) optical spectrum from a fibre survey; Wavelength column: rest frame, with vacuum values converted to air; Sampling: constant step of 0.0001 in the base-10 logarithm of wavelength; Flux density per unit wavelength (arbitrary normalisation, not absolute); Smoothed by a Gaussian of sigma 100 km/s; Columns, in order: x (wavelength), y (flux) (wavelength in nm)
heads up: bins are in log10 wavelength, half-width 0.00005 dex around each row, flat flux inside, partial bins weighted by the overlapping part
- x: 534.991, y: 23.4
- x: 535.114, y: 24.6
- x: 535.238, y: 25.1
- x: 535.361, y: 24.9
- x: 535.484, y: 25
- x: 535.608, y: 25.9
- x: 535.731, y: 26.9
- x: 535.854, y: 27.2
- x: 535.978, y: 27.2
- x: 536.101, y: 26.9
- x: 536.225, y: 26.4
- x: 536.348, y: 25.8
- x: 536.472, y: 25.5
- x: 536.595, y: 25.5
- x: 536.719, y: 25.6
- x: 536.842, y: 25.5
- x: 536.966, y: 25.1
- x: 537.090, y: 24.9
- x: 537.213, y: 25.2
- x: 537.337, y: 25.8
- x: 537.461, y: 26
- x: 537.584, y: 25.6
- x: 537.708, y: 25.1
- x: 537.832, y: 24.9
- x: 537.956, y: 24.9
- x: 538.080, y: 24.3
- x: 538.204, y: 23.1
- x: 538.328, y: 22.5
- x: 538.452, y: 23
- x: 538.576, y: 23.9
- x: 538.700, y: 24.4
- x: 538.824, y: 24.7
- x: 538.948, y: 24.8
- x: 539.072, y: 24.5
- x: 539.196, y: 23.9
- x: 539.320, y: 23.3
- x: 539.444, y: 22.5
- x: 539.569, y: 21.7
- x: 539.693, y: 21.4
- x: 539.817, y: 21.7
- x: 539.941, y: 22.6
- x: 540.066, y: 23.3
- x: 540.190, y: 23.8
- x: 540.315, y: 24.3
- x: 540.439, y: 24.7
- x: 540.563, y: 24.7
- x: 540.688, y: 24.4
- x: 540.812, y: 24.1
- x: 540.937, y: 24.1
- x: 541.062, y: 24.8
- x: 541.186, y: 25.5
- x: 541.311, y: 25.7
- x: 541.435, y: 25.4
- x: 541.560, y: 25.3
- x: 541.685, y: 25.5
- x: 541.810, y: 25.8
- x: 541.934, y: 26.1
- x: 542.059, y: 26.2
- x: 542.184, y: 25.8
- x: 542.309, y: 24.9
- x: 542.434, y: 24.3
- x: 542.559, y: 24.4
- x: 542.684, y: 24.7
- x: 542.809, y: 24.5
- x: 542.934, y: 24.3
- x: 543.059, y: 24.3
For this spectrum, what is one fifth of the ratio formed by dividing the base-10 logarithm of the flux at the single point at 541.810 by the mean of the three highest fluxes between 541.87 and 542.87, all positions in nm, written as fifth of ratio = 0.0108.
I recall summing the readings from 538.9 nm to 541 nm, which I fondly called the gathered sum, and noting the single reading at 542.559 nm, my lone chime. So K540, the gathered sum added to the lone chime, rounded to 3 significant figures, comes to 424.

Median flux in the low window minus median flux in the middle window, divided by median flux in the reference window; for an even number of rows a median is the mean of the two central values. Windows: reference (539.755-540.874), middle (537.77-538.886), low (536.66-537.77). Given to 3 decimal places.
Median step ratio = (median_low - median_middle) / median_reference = 0.050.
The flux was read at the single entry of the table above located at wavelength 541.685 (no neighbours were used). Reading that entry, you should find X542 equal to 25.5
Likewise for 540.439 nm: 24.7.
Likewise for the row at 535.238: 25.1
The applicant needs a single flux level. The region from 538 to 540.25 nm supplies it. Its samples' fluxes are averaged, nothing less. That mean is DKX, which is 23.3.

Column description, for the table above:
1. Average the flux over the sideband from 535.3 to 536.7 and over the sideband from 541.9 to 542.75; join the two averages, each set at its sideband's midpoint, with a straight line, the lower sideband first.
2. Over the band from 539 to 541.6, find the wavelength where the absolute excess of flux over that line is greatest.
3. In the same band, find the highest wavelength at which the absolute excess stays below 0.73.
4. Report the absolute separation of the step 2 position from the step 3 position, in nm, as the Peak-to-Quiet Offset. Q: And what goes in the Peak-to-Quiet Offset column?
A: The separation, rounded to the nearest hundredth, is 1.87 nm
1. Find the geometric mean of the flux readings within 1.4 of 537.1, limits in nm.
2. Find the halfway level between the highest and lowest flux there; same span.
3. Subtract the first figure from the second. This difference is -0.46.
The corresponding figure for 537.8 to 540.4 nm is -0.32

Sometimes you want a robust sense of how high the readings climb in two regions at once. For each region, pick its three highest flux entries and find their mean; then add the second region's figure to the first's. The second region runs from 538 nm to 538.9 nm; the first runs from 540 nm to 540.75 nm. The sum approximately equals 49.1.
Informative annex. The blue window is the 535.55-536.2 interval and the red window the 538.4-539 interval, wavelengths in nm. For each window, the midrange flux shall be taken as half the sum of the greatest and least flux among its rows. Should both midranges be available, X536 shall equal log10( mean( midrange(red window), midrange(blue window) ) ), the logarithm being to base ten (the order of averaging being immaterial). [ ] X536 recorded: 1.40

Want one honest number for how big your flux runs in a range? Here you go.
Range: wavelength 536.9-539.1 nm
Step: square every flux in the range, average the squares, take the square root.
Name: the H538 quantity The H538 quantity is 24.6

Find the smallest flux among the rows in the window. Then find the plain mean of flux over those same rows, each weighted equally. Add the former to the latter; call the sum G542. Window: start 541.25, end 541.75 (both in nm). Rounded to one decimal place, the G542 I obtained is 50.8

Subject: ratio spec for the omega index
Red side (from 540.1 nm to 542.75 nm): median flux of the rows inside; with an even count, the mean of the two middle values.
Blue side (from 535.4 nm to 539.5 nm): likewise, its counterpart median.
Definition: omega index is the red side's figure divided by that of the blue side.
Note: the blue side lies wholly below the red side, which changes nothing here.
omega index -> 0.99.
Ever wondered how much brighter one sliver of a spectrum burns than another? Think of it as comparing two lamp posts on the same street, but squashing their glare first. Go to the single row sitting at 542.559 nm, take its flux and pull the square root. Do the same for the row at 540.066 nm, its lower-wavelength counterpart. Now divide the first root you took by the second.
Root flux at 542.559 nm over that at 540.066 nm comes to 1.02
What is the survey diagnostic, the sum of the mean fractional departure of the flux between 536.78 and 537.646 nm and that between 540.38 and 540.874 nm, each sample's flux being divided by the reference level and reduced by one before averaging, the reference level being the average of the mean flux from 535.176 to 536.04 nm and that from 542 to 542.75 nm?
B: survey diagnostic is -0.045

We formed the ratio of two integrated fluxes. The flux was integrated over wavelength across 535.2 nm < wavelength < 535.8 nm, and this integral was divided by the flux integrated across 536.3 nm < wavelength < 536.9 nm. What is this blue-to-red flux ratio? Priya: 1.00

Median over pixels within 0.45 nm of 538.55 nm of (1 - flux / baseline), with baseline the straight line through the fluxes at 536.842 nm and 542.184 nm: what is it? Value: 0.07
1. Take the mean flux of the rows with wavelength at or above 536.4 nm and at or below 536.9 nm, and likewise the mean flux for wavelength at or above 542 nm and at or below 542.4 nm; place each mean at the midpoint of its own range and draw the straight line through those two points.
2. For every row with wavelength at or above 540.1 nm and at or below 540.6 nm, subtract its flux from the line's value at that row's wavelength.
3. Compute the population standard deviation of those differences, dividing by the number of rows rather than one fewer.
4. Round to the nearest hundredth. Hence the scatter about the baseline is 0.37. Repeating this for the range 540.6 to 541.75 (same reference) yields 0.60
